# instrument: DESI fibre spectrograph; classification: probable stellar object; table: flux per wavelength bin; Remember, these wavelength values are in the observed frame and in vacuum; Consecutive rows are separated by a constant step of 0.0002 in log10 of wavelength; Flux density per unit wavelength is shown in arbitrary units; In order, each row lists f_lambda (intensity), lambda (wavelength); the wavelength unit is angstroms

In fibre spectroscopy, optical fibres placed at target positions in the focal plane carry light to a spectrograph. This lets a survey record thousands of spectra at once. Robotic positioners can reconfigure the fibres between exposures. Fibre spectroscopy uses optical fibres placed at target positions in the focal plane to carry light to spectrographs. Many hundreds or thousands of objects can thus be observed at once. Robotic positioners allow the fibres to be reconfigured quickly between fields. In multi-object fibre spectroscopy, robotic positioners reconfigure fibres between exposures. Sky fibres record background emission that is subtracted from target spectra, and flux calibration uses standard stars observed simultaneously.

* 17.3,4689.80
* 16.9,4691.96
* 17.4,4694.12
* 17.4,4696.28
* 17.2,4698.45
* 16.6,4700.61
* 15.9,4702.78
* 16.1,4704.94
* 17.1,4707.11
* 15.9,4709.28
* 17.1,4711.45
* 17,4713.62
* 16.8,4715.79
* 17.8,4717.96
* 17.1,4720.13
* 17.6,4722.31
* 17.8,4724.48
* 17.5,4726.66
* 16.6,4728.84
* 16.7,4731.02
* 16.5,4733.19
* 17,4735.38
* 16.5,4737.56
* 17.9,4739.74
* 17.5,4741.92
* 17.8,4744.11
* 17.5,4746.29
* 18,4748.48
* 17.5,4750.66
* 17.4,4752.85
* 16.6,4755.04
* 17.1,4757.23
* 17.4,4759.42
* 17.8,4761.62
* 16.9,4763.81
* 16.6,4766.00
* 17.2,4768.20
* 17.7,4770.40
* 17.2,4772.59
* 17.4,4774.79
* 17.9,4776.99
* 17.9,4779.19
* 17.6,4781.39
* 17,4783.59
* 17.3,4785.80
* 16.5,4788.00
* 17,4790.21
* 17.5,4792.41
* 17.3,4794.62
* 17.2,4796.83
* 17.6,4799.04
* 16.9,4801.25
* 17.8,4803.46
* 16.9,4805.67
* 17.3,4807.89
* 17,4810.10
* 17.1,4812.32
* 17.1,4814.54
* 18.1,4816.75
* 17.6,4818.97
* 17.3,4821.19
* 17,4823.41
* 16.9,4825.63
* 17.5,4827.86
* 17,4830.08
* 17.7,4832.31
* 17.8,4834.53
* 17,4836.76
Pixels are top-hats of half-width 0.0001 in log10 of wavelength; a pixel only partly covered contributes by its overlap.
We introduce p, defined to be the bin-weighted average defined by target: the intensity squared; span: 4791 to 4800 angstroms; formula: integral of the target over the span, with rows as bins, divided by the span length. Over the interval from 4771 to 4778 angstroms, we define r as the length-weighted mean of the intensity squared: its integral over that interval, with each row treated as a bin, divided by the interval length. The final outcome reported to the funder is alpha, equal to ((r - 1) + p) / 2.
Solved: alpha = 304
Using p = 302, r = 307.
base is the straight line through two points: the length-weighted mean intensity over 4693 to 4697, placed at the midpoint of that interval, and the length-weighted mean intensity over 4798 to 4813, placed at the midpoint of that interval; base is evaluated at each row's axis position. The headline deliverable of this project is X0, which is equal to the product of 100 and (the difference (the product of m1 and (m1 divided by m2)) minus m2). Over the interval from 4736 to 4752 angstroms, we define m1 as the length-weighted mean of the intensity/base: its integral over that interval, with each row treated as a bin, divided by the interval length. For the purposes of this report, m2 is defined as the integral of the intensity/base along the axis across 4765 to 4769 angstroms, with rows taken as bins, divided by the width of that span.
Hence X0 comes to 7.3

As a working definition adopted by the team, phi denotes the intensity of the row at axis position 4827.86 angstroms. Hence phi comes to 17.5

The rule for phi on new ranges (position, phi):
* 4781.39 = 17.6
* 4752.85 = 17.4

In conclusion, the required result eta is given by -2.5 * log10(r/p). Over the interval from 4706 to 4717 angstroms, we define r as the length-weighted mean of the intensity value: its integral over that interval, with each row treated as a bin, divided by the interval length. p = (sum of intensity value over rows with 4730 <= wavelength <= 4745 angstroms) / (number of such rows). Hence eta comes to 0.022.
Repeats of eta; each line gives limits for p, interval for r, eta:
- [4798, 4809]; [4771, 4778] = -0.014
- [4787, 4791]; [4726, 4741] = -0.013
